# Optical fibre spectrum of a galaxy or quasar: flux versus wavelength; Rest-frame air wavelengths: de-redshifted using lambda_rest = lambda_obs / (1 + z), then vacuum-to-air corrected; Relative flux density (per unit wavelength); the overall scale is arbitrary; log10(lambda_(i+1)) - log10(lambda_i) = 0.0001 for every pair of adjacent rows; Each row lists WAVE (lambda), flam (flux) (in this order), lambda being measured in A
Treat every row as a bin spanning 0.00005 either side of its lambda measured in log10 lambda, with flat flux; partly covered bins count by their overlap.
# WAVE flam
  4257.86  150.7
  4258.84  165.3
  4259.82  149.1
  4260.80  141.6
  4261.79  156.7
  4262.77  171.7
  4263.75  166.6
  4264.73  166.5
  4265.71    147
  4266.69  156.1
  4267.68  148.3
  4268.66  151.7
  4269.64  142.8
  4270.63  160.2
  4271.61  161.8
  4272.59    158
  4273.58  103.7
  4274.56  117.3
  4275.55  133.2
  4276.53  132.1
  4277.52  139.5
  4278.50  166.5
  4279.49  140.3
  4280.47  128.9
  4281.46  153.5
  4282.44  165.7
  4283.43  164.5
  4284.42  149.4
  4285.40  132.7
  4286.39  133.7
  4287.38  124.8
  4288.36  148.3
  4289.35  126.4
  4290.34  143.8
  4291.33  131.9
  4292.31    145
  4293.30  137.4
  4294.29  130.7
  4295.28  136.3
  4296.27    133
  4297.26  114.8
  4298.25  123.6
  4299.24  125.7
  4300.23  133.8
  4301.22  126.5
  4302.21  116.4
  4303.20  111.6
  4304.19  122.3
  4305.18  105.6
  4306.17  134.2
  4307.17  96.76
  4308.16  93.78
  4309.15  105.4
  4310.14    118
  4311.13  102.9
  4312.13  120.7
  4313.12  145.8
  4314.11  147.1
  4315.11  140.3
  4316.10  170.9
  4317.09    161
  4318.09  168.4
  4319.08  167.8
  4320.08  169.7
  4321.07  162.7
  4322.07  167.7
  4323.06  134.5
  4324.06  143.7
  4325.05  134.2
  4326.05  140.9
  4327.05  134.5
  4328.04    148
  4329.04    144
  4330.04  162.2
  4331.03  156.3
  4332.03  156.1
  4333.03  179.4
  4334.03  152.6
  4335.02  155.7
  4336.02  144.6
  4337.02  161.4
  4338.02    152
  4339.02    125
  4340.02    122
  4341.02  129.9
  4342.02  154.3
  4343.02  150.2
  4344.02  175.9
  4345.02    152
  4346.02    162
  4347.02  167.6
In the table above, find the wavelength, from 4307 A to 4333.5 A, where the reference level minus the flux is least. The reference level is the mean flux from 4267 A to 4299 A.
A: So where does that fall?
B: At 4333.03 A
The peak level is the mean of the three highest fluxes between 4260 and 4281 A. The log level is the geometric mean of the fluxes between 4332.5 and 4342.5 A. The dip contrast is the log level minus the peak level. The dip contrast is -22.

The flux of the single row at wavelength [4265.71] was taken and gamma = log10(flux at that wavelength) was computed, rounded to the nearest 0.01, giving 2.17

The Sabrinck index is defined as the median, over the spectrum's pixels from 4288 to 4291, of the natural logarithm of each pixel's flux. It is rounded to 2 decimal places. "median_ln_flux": 4.97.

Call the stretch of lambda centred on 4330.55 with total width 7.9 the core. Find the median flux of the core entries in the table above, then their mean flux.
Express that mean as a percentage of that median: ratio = 99.9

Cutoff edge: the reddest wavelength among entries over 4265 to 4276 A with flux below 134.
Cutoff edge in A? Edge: 4275.55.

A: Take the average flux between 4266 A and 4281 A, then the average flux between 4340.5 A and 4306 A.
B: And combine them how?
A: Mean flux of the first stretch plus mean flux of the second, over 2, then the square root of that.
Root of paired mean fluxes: 12.0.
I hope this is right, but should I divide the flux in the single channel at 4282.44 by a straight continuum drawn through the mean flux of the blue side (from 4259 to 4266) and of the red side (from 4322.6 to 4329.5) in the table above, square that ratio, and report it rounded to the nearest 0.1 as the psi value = 1.2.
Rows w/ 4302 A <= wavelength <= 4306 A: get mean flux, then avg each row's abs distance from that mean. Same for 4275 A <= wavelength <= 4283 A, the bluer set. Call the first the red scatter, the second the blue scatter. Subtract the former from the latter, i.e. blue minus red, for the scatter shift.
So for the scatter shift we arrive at 7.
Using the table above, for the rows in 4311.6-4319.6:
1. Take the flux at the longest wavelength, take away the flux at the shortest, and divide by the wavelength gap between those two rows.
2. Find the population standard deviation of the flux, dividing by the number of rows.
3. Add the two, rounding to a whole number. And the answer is 23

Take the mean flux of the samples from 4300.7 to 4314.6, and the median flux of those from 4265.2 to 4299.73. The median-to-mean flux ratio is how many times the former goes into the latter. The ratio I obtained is 1.19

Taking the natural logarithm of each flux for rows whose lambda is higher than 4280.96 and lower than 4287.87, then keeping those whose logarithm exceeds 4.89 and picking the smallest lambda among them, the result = 4281.46 A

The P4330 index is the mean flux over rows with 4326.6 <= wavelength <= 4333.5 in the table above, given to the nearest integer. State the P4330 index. 154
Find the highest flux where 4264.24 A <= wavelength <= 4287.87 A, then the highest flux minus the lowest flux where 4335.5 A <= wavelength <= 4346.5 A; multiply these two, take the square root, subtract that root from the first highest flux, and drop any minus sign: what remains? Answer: 72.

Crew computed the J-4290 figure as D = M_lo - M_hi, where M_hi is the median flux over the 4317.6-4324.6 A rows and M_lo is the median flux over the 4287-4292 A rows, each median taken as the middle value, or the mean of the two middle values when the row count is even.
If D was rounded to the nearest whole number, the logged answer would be -36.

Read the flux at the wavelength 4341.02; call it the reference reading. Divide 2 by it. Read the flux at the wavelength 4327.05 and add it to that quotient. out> 135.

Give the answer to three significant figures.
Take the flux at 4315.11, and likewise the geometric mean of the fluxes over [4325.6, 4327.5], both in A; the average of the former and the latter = 139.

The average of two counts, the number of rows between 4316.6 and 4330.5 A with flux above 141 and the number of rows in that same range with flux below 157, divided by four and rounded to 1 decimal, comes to 2.1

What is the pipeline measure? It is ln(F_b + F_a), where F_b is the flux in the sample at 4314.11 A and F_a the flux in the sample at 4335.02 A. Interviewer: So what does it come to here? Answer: 5.71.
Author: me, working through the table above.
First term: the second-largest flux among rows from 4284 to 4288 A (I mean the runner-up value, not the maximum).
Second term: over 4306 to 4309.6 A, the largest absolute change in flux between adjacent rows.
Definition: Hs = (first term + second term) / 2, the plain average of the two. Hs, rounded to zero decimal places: 86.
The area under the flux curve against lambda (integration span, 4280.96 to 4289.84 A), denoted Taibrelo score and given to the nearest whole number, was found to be 1282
